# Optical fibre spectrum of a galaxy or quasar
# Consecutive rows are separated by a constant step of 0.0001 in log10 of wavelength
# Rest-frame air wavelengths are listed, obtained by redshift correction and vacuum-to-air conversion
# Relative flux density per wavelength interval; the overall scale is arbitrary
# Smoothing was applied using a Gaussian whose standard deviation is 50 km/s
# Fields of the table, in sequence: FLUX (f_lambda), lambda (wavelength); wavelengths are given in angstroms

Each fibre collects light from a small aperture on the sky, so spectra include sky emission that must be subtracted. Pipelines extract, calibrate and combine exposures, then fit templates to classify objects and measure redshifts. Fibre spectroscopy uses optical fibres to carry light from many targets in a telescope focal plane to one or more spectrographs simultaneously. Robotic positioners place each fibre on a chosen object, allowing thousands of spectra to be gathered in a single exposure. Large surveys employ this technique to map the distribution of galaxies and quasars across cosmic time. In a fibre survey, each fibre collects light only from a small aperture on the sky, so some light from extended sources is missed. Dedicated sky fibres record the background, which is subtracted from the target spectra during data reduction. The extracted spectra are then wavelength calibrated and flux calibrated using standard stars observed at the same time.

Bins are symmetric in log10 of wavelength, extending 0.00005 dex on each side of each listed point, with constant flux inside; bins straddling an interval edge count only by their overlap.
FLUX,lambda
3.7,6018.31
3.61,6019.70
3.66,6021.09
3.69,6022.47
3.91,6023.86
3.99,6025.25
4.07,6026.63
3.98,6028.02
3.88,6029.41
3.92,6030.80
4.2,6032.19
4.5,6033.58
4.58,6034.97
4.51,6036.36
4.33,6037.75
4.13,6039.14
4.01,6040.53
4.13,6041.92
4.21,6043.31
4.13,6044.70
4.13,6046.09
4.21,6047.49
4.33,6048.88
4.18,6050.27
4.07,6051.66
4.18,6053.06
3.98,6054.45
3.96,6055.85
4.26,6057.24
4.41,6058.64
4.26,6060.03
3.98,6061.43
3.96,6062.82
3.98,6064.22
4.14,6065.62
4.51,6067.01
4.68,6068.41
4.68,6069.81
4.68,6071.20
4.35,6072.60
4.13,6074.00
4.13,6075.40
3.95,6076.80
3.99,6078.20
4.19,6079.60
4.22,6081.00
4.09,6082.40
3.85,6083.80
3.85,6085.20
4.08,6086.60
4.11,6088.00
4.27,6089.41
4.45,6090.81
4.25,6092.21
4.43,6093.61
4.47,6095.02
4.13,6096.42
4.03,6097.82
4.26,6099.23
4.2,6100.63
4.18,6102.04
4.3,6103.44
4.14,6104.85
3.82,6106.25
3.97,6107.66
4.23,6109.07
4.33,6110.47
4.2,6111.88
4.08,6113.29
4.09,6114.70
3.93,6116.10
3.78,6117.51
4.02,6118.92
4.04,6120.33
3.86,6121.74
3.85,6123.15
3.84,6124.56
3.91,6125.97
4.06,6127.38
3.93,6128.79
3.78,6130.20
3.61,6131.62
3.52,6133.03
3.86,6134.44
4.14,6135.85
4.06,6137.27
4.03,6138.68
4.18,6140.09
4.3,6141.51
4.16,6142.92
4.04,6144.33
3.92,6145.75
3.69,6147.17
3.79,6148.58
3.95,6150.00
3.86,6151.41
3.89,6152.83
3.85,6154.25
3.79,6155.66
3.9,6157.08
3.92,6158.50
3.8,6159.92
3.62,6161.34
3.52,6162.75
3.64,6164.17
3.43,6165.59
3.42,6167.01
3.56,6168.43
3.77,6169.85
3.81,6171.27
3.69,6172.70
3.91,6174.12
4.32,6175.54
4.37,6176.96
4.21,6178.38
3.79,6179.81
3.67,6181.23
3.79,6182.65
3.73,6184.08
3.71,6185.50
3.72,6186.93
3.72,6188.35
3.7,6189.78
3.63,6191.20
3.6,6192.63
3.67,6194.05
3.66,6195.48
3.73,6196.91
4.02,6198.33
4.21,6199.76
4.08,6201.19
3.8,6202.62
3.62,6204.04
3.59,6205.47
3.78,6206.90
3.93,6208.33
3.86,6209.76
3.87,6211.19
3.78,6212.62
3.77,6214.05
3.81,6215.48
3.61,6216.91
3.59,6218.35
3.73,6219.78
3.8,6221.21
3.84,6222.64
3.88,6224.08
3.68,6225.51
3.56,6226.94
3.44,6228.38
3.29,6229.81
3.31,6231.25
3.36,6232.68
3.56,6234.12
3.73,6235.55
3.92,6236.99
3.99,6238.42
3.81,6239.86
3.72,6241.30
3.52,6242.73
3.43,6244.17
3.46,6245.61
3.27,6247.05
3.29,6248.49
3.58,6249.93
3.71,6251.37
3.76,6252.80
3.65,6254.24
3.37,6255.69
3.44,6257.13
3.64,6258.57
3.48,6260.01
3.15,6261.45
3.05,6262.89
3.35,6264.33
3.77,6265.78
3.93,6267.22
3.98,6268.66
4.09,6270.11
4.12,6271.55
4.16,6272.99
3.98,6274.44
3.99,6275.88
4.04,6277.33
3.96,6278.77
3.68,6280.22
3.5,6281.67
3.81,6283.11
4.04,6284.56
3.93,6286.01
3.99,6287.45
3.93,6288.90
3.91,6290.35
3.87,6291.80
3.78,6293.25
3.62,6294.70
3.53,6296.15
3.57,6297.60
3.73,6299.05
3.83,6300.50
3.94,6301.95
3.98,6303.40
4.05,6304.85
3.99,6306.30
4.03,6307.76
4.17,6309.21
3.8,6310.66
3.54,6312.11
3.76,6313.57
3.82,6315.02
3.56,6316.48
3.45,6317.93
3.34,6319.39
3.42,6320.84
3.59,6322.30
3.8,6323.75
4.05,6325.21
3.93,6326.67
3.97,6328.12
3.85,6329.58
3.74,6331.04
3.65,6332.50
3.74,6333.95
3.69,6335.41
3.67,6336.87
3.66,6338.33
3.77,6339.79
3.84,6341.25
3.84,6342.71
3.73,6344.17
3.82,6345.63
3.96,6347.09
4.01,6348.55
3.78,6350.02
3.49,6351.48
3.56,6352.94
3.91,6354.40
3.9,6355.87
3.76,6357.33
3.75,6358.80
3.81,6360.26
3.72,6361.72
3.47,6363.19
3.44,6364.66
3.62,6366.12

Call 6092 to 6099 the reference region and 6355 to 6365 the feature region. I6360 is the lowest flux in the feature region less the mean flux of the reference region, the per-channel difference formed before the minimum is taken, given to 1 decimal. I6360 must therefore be -0.8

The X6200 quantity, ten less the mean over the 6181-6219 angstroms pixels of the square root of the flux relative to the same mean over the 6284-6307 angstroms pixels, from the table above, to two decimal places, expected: 9.01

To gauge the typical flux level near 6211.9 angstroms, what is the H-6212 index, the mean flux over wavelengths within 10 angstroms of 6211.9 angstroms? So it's 3.75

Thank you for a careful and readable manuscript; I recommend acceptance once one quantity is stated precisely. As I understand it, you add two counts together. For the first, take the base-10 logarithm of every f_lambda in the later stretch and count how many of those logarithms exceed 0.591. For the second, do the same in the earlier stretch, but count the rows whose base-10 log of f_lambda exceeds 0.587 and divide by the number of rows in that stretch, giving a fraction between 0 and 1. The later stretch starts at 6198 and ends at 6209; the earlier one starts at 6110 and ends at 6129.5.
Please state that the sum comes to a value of 5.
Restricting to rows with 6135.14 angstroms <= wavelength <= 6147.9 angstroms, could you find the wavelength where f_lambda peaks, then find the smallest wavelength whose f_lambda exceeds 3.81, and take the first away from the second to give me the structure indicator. -5.7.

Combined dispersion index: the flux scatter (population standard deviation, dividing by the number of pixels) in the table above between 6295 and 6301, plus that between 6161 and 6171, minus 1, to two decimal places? -0.76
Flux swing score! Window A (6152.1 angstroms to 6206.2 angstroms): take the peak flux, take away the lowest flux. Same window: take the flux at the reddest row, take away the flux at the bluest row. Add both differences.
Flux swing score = 0.65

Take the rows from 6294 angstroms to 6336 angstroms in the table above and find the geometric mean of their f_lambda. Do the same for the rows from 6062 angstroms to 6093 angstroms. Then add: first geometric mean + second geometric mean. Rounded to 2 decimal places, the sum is 7.96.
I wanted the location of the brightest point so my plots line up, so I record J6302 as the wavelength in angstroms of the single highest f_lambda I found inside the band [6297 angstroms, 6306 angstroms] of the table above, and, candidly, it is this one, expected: 6304.85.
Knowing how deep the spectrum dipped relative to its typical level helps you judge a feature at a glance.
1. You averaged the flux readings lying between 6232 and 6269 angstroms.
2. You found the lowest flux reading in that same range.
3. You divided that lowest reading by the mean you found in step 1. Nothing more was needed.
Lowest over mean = 0.85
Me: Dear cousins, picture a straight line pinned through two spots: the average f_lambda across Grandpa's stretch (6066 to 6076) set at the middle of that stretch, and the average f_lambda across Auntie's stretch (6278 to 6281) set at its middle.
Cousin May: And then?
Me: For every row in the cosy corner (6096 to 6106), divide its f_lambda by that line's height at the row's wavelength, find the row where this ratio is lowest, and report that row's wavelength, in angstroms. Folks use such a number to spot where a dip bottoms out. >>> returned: 6097.82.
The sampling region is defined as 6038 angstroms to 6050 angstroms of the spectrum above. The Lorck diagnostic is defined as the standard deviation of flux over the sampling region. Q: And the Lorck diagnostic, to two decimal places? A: 0.09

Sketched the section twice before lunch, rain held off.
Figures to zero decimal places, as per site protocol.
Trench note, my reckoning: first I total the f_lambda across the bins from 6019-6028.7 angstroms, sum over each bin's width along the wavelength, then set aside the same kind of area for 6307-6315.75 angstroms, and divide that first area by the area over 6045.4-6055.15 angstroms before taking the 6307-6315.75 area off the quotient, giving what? -33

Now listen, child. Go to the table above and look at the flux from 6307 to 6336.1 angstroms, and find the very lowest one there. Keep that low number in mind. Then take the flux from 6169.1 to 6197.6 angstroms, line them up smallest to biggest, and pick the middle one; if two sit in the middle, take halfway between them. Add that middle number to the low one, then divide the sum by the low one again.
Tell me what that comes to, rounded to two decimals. 2.12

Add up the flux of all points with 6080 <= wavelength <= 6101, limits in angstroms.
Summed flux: 62.7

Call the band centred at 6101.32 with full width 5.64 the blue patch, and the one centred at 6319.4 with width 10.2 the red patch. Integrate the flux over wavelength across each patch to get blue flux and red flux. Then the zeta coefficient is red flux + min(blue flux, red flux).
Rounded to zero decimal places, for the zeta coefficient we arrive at 60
